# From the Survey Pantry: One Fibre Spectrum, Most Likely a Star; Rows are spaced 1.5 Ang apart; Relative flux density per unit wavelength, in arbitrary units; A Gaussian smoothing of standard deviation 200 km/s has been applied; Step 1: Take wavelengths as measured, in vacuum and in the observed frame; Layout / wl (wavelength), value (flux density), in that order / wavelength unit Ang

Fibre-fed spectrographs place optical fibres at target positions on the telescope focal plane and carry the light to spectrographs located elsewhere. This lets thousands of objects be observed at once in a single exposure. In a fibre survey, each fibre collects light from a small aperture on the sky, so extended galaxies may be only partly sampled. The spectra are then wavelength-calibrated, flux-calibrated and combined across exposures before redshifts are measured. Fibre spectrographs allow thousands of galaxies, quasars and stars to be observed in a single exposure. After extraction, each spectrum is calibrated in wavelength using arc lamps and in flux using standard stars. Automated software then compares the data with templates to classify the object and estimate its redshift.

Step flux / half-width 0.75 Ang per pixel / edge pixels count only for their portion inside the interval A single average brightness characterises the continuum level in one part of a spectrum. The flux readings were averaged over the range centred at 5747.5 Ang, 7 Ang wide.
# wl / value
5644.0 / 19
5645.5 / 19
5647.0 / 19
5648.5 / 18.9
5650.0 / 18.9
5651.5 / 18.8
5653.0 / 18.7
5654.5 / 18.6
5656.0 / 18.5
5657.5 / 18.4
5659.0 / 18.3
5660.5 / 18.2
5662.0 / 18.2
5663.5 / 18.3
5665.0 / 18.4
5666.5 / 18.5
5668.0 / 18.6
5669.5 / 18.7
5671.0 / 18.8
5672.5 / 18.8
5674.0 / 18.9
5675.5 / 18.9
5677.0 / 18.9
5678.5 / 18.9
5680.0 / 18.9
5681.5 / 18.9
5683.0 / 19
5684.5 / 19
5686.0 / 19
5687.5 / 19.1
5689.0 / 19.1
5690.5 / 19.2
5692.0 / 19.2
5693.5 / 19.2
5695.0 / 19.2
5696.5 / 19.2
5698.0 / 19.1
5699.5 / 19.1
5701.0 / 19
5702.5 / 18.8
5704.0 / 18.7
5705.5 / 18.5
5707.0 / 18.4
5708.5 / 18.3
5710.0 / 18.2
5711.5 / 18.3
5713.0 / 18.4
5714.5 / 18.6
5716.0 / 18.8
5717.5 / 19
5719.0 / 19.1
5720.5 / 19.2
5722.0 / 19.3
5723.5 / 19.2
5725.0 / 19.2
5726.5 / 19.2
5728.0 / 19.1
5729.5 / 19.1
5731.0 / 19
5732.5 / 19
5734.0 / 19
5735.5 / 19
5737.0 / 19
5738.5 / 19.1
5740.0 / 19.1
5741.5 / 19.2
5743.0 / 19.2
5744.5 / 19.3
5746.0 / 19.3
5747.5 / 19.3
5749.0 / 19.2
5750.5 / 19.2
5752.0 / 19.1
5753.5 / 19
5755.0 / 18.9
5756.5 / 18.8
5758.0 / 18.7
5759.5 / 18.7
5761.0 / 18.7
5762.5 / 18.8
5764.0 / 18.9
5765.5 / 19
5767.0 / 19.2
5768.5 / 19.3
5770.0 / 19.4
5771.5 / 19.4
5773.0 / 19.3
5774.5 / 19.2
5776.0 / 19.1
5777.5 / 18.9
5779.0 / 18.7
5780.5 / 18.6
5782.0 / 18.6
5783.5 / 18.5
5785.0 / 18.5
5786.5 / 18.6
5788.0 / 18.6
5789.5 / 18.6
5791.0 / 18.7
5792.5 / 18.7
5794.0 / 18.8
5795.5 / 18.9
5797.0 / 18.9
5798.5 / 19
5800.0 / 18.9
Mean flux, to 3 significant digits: 19.3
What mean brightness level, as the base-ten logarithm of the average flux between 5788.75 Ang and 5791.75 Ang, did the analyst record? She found 1.27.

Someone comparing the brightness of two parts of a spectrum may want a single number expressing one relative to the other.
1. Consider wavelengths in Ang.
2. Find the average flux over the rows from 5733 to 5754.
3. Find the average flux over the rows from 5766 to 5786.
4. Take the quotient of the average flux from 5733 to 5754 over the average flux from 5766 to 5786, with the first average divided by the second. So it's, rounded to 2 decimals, 1.01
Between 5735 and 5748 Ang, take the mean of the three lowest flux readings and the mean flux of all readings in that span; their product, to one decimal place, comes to 364.8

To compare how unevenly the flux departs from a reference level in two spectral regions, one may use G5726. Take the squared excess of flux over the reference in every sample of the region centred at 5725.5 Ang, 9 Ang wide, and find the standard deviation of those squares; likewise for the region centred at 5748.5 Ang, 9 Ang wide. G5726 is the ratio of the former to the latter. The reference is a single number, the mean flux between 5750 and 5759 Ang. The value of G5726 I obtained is 0.9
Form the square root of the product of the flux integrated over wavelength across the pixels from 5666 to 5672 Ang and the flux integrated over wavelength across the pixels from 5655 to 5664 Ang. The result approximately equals 136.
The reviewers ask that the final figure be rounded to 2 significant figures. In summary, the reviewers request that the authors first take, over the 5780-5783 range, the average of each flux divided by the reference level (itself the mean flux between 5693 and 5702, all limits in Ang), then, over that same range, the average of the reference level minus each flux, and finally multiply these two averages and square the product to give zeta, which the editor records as 0.27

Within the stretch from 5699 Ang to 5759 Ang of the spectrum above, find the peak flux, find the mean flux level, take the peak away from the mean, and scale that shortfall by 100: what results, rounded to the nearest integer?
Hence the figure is -35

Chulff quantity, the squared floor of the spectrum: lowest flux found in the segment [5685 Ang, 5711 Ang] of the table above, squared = 331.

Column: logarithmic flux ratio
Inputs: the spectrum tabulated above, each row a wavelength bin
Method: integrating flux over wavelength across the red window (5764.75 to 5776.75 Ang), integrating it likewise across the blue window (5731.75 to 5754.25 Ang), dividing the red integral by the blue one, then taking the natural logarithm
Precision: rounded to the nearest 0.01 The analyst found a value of -0.62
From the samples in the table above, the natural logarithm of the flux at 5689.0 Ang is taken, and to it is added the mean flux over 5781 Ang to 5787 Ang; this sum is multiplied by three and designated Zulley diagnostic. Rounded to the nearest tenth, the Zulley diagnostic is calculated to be 64.5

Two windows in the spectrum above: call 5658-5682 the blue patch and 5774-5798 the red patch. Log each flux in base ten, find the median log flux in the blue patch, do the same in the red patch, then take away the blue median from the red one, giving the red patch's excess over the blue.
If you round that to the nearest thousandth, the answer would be -0.001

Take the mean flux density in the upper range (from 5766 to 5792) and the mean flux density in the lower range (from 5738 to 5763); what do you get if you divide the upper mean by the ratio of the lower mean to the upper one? 18.75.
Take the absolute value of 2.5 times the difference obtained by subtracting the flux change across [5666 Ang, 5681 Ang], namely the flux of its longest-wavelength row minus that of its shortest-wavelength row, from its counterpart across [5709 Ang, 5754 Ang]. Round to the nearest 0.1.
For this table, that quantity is 1.0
